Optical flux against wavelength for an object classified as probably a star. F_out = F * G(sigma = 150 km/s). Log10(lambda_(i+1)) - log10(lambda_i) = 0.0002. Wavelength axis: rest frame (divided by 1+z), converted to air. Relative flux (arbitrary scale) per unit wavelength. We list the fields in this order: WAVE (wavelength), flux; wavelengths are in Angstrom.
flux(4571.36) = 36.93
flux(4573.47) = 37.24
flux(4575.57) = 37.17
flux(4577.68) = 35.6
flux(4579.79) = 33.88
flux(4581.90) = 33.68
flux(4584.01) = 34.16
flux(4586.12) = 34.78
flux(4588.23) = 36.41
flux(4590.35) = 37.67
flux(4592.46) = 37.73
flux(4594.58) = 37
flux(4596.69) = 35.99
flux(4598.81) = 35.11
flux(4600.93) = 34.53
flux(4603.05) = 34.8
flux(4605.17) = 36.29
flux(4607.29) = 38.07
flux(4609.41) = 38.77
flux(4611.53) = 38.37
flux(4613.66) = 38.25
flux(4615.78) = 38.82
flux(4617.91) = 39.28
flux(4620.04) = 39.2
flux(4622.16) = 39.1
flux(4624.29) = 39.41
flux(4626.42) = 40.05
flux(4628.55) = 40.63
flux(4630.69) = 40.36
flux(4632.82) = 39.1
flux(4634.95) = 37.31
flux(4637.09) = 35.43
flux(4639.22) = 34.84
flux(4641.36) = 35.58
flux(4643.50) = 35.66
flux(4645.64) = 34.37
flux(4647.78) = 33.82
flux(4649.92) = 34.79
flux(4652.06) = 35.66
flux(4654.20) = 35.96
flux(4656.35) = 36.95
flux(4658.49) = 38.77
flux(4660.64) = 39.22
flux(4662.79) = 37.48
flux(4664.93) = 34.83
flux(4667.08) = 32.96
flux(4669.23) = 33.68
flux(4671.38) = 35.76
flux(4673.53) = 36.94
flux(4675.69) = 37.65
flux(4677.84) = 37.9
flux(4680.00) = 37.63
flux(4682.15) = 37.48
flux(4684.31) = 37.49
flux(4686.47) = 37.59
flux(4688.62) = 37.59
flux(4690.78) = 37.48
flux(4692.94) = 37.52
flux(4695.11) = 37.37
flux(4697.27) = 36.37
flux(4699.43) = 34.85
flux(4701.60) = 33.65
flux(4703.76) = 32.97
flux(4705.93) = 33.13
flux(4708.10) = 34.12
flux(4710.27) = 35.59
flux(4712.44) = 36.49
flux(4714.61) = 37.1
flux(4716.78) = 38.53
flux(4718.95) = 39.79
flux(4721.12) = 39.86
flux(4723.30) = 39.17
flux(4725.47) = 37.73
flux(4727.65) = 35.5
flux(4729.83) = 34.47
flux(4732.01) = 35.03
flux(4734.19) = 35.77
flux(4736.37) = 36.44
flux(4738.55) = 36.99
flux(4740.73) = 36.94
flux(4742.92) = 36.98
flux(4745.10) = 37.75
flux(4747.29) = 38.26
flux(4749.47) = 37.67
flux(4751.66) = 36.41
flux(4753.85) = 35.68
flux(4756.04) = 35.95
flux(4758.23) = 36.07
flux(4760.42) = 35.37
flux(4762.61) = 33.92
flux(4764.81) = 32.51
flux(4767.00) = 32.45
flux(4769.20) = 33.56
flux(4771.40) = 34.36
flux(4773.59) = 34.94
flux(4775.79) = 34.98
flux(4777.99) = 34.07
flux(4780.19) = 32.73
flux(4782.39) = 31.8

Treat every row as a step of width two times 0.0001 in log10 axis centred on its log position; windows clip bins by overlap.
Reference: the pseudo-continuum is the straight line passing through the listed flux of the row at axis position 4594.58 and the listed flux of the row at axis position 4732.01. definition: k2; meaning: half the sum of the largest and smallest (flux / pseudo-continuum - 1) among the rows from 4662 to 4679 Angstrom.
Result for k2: -0.01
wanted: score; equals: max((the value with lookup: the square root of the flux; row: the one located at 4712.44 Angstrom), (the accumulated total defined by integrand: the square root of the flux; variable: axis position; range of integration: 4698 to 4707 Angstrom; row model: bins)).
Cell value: 52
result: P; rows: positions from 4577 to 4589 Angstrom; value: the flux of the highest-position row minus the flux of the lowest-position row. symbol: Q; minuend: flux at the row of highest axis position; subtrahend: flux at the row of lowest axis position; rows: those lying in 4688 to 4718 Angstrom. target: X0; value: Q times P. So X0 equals 1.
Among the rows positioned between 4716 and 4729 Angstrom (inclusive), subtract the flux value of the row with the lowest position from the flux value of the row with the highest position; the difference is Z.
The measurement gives -3.0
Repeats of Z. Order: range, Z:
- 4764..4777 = 2.5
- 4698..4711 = 0.7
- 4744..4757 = -1.8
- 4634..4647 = -2.9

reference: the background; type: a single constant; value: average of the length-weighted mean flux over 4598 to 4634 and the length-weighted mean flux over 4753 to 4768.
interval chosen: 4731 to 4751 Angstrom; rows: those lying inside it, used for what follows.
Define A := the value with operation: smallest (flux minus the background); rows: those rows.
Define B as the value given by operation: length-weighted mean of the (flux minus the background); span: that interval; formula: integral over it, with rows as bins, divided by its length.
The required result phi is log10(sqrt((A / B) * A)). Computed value 0.32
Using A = -1.39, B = 0.4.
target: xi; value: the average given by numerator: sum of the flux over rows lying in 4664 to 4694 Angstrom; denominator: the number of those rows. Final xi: 36.6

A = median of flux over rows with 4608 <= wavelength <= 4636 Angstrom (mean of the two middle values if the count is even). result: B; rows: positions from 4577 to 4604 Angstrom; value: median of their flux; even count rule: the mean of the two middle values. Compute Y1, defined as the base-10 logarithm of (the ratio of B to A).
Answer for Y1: -0.047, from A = 39.1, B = 35.1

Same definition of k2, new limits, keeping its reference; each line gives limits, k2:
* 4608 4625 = 0.06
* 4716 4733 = 0.06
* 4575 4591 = -0.04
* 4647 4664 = 0.01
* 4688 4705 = -0.01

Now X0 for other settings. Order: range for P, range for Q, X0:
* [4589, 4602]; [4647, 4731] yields -2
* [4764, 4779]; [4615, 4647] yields -7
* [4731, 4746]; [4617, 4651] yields -12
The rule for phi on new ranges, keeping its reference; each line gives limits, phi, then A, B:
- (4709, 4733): 0.35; -1.95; 0.8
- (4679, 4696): -0.04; 0.95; 1.1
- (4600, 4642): 0.18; -1.89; 1.5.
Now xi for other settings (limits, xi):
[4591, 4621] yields 37.3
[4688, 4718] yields 35.9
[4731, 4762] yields 36.5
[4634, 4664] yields 36.1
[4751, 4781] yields 34.5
